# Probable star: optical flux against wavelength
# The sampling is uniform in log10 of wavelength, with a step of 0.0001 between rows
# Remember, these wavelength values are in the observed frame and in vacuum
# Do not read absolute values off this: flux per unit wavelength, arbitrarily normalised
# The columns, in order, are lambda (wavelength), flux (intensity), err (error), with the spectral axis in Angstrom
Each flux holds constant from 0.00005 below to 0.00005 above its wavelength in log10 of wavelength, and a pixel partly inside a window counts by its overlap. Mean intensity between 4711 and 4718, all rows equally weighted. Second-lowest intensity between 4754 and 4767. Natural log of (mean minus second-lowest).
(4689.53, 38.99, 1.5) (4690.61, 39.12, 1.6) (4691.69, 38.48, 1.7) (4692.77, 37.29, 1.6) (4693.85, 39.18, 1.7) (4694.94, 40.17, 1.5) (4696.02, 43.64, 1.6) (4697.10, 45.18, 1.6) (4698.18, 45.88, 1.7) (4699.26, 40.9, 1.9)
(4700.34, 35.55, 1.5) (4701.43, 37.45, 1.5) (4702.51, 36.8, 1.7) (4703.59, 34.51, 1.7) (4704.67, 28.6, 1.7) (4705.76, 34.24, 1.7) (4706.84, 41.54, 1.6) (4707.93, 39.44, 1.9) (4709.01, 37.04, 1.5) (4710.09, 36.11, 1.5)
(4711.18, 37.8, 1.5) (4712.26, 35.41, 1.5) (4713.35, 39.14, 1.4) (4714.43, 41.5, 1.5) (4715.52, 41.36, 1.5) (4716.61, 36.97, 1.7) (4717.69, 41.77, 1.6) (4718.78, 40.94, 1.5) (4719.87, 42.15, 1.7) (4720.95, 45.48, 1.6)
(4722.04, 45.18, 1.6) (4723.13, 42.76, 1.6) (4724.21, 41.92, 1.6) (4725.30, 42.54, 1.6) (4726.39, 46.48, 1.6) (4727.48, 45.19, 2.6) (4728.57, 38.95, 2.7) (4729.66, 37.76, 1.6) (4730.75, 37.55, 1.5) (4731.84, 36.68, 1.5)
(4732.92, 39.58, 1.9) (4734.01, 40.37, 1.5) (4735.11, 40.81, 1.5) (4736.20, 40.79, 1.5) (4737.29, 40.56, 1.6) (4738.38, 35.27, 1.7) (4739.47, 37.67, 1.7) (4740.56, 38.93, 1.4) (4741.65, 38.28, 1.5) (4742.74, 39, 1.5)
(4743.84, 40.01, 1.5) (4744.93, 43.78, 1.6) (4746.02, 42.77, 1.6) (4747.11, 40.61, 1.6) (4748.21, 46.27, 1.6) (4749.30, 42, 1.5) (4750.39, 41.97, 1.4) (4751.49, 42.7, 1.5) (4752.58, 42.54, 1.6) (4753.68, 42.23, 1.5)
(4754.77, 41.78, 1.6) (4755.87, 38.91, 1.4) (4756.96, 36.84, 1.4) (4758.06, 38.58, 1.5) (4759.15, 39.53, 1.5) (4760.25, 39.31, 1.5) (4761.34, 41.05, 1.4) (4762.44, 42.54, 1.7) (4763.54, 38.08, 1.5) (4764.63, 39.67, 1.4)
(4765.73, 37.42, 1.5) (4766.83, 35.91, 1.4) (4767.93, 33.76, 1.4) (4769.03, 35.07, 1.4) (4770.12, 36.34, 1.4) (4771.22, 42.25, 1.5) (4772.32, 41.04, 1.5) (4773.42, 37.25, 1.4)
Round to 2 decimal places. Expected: 0.83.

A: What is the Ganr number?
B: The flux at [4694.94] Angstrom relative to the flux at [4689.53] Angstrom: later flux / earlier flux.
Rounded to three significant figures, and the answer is 1.03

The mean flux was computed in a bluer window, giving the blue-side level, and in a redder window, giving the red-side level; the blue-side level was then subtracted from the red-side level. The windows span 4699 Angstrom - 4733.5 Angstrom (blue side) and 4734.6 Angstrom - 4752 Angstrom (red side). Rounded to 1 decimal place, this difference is 1.4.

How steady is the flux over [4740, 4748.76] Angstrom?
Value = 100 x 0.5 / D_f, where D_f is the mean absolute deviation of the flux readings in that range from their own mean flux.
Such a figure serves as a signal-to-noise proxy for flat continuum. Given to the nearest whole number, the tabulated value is 22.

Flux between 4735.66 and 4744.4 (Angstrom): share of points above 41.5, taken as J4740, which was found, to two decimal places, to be 0.00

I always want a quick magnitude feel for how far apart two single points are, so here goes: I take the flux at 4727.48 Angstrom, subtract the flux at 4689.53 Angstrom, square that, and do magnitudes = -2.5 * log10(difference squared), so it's -4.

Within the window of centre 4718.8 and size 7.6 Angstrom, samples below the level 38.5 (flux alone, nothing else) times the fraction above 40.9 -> 0.86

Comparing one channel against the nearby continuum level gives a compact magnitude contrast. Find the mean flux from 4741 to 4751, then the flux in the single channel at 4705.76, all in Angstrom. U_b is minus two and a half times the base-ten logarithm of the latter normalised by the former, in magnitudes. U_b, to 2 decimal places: 0.21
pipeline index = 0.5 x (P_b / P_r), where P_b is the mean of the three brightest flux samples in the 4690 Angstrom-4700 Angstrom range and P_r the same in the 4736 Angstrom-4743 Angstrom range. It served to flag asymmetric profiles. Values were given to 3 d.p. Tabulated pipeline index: 0.560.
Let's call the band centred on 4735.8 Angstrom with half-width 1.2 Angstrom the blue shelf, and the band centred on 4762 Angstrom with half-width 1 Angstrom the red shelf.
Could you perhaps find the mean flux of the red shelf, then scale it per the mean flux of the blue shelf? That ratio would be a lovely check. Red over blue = 1.02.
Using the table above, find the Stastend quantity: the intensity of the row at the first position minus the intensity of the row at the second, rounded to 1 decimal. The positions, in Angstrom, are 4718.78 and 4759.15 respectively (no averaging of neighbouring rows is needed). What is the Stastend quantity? 1.4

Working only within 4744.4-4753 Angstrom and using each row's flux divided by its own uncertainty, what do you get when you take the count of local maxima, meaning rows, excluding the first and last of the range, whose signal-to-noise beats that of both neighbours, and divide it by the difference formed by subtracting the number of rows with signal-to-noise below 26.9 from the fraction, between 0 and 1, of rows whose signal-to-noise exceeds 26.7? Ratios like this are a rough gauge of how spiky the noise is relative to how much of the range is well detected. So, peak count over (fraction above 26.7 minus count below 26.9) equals -0.89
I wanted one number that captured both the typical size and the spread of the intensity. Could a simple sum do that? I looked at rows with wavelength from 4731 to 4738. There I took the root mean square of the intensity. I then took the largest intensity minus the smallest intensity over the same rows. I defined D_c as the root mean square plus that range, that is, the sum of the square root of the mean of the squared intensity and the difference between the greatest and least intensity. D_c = 44.0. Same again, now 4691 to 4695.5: 41.7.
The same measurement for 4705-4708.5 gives 45.8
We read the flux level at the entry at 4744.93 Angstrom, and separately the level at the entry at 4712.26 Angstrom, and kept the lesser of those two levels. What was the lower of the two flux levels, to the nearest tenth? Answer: 35.4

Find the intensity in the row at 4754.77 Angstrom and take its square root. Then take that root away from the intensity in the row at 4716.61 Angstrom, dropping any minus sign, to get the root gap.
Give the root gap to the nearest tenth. 30.5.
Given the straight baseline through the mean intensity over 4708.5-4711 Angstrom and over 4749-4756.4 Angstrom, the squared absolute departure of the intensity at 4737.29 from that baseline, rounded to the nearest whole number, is 0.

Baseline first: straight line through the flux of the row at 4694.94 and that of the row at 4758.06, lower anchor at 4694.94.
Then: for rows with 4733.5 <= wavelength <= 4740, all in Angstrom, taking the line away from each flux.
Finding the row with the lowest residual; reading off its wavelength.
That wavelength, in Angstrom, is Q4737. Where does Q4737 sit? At 4738.38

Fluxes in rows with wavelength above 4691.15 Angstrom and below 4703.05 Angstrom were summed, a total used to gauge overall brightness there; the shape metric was 441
